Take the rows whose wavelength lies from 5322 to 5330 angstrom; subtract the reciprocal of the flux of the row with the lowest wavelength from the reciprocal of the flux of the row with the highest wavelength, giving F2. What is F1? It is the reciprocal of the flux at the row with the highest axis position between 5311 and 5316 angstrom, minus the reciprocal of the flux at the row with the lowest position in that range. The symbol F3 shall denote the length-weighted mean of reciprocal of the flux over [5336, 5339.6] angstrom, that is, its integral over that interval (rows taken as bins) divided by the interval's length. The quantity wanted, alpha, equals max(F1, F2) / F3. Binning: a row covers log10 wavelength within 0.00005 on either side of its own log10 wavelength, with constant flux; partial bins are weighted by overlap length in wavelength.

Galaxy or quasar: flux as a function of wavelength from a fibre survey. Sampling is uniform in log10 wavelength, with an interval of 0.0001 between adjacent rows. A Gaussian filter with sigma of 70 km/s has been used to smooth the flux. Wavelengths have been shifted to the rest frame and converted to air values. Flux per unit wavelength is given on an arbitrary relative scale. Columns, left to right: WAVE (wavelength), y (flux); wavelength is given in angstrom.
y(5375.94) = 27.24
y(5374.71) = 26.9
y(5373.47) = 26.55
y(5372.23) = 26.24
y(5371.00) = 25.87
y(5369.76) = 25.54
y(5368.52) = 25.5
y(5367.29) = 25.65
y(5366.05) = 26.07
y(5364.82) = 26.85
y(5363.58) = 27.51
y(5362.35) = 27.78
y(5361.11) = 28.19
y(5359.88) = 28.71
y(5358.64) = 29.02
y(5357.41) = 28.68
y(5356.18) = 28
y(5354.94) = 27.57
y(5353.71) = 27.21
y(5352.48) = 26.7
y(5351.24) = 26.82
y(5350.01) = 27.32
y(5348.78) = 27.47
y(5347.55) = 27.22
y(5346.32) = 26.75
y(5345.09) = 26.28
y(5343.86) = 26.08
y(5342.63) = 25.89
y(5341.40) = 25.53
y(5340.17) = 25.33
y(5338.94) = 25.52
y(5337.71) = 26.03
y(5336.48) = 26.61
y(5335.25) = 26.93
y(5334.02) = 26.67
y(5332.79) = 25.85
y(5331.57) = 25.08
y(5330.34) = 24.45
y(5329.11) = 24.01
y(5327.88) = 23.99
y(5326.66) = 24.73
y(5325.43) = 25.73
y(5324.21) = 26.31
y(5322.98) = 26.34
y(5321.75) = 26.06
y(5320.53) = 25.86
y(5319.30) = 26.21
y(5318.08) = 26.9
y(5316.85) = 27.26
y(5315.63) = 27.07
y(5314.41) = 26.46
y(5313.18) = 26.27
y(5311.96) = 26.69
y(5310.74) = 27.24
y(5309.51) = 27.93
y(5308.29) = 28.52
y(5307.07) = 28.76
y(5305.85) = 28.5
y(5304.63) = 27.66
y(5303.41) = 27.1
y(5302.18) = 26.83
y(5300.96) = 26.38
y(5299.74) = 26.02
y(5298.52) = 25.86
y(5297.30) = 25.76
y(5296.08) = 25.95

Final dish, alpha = 0.10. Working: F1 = -0.0005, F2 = 0.0037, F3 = 0.038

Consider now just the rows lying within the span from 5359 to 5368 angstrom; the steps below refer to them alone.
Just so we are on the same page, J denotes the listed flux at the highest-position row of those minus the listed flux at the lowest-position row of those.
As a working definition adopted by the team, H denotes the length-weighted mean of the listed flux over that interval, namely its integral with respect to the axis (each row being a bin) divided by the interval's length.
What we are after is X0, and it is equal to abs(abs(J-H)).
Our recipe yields 30.3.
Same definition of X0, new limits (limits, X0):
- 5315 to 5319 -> 27.2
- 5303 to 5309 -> 26.8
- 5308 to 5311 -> 29.1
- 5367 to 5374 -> 25.0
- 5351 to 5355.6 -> 26.3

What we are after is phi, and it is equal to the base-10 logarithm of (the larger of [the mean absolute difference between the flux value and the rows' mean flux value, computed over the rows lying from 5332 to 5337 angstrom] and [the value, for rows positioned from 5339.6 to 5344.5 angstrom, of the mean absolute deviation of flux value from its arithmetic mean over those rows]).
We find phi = -0.48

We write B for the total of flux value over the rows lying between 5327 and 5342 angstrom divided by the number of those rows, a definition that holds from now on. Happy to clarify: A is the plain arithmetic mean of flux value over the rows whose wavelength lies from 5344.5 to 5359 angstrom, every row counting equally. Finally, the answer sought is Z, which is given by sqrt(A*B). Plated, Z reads 26.4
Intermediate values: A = 27.4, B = 25.5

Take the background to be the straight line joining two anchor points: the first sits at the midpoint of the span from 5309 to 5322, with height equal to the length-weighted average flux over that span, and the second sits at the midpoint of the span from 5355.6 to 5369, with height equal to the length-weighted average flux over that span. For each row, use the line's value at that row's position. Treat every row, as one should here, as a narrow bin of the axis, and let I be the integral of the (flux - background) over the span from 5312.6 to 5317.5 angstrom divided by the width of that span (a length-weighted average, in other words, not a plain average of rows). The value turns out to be 0.0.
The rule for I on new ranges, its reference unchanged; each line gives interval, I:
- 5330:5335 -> -1.3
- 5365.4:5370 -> -1.9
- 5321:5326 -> -0.8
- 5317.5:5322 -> -0.5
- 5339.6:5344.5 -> -1.4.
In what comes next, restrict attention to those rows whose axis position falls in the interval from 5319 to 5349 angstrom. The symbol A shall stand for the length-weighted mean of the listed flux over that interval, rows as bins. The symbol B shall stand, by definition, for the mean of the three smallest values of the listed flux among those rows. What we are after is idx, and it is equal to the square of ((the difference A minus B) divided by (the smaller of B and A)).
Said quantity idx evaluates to 0.005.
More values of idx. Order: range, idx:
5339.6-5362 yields 0.004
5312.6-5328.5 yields 0.003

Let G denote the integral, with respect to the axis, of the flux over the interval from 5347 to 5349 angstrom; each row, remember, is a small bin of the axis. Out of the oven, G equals 55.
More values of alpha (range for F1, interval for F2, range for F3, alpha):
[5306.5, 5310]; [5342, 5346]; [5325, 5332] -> 0.03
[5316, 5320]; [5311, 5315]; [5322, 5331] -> 0.04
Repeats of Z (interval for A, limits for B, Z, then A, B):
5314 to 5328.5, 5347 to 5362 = 26.9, 26.1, 27.7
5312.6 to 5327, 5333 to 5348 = 26.3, 26.3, 26.2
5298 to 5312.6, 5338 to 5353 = 26.8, 27.3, 26.4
